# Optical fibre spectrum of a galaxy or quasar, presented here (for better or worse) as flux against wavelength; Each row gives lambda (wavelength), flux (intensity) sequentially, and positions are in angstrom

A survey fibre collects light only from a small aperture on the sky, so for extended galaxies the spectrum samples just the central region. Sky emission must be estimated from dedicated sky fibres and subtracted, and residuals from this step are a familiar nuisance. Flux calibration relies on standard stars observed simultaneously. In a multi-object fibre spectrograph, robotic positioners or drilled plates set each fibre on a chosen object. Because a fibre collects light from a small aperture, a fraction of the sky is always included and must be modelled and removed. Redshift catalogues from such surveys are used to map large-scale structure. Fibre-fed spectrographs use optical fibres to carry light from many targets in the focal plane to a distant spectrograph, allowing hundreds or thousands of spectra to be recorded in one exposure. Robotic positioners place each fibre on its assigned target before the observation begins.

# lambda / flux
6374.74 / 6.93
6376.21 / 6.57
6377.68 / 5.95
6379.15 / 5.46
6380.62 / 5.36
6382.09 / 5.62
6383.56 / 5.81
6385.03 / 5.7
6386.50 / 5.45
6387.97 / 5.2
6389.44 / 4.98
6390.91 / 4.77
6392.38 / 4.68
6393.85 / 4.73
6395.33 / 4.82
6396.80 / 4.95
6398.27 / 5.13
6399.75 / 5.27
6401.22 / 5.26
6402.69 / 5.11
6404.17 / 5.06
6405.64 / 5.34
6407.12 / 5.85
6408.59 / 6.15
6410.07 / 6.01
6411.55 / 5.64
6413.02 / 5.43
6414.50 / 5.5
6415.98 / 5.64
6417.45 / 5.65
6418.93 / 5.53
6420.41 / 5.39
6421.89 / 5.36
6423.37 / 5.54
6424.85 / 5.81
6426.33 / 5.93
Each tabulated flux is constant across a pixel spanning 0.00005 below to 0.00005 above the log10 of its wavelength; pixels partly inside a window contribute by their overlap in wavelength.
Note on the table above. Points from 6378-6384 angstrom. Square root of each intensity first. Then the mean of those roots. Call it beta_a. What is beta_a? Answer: 2.36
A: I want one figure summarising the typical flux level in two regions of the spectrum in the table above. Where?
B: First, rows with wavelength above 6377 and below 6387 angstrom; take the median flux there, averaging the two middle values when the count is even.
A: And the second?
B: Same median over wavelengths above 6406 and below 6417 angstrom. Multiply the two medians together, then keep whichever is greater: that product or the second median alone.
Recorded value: 31.7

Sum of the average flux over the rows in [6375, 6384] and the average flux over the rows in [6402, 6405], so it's 10.9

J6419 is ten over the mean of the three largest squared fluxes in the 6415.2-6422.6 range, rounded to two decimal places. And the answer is 0.32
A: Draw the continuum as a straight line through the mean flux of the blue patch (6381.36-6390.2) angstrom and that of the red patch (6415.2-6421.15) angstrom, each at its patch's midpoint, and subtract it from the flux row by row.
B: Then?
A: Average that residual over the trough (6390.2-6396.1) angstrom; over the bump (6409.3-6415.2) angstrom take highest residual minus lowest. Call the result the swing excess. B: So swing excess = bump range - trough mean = 1.32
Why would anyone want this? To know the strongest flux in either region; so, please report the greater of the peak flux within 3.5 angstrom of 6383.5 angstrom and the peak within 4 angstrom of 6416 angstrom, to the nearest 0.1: 5.8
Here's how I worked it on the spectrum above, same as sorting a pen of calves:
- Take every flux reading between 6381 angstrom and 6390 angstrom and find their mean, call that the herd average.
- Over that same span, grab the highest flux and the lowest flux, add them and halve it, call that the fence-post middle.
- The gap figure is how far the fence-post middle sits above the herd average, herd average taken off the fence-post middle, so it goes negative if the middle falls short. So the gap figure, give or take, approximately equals -0.07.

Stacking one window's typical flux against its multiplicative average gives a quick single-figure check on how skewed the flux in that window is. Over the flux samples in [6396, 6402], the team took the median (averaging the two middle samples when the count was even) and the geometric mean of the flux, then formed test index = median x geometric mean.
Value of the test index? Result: 26.8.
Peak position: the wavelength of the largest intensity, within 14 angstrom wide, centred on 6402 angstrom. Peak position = 6408.59 angstrom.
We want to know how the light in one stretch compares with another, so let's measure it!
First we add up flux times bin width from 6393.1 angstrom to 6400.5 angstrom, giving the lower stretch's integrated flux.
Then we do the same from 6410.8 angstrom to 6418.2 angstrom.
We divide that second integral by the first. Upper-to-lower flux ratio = 1.12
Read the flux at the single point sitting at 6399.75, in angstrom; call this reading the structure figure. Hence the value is 5.27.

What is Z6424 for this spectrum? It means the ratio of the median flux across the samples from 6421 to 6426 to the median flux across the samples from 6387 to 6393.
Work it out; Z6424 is 1.14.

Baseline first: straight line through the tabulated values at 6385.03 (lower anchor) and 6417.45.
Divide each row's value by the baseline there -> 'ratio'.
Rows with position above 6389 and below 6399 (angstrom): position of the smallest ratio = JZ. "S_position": 6392.38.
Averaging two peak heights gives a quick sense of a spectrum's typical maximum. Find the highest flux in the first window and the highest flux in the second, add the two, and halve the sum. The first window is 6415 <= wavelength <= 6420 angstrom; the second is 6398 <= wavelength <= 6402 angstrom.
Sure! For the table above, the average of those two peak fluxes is 5.46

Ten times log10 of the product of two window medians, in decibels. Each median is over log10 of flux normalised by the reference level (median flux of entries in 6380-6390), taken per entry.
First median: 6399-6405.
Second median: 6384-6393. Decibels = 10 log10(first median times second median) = -31.9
